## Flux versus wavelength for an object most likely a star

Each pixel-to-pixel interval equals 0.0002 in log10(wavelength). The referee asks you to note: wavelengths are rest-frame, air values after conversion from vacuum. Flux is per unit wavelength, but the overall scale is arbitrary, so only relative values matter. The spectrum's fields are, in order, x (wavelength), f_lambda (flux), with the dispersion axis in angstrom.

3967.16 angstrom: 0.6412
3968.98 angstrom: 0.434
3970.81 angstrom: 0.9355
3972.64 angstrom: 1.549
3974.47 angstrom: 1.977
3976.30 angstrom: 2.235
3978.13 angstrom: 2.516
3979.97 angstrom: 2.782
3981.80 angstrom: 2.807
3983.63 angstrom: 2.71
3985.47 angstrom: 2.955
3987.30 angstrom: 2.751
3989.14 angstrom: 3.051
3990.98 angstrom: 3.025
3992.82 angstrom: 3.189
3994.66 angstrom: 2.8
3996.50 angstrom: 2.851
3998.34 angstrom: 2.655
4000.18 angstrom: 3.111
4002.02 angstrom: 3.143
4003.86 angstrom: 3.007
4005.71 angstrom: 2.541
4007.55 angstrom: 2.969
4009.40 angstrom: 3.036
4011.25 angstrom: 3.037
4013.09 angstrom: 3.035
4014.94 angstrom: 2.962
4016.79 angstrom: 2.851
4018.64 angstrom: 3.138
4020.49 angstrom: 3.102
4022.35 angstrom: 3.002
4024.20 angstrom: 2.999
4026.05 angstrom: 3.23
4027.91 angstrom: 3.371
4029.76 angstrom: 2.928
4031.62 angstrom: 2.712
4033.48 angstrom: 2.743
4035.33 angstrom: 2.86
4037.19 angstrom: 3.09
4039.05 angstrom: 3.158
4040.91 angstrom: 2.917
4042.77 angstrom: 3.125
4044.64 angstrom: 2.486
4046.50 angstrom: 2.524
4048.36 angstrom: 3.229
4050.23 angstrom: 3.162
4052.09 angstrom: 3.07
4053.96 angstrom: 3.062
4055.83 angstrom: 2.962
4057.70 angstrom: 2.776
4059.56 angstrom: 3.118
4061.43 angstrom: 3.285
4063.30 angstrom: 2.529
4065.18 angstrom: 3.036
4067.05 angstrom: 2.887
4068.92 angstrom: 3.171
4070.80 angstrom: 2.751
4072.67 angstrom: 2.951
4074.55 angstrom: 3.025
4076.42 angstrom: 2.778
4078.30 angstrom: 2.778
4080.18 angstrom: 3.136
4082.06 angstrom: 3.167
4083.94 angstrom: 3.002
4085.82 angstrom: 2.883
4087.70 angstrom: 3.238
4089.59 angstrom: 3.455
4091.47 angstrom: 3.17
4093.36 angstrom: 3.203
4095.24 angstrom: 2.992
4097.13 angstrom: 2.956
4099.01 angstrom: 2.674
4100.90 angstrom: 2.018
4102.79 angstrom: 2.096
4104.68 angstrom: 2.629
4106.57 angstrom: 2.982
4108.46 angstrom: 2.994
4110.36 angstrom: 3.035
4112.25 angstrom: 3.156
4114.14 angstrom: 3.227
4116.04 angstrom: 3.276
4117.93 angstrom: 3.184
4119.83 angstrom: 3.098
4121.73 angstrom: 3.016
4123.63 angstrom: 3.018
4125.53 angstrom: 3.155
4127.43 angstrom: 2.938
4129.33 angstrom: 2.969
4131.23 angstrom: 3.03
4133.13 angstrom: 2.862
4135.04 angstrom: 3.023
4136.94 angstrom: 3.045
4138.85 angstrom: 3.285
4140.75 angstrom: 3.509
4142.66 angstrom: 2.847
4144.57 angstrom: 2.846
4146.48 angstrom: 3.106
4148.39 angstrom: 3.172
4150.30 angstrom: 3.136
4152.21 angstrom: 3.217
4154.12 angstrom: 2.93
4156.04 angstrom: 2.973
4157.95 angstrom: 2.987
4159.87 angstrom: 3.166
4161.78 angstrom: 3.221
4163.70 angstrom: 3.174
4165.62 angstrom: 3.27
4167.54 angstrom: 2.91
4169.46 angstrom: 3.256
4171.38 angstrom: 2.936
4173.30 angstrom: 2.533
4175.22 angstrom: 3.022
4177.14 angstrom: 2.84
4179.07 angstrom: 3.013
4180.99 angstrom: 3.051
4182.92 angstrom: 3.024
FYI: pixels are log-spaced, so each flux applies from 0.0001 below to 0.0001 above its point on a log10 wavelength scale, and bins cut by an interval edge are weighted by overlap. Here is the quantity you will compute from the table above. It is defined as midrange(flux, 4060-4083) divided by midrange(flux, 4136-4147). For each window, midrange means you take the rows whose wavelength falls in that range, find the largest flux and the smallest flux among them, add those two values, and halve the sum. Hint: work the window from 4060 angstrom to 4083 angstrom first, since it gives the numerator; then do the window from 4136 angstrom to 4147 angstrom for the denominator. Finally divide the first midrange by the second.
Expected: 0.91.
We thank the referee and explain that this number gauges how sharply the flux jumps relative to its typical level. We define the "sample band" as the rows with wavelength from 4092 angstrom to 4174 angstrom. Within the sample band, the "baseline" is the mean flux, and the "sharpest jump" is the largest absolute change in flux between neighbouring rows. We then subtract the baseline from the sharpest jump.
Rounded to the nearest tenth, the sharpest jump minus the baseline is -2.3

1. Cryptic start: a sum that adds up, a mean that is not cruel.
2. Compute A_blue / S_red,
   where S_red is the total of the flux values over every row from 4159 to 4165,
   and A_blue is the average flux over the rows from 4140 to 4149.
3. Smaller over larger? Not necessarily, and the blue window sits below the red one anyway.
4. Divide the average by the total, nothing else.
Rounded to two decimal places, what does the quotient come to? 0.32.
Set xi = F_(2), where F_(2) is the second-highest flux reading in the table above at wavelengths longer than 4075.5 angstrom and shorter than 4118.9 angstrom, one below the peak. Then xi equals 3.276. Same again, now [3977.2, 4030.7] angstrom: 3.23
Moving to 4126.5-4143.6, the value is 3.285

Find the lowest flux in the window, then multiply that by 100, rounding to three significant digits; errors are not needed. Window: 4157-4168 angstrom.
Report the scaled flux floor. 291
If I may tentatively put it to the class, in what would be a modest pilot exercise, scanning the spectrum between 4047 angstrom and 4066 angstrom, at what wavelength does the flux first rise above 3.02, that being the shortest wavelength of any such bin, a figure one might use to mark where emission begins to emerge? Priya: 4048.36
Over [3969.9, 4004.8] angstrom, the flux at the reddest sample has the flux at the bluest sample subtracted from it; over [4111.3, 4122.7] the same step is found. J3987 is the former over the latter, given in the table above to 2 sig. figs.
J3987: -15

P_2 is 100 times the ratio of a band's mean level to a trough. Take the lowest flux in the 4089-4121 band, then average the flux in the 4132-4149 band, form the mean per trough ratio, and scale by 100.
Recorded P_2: 152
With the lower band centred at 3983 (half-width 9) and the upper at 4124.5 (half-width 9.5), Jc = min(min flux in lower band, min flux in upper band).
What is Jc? 1.98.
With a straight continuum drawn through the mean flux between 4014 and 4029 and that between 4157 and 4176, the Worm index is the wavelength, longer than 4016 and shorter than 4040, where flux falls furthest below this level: 4031.62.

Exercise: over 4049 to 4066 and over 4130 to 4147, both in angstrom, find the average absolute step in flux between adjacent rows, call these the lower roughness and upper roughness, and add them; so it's 0.49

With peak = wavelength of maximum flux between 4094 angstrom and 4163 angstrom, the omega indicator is 4140.75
